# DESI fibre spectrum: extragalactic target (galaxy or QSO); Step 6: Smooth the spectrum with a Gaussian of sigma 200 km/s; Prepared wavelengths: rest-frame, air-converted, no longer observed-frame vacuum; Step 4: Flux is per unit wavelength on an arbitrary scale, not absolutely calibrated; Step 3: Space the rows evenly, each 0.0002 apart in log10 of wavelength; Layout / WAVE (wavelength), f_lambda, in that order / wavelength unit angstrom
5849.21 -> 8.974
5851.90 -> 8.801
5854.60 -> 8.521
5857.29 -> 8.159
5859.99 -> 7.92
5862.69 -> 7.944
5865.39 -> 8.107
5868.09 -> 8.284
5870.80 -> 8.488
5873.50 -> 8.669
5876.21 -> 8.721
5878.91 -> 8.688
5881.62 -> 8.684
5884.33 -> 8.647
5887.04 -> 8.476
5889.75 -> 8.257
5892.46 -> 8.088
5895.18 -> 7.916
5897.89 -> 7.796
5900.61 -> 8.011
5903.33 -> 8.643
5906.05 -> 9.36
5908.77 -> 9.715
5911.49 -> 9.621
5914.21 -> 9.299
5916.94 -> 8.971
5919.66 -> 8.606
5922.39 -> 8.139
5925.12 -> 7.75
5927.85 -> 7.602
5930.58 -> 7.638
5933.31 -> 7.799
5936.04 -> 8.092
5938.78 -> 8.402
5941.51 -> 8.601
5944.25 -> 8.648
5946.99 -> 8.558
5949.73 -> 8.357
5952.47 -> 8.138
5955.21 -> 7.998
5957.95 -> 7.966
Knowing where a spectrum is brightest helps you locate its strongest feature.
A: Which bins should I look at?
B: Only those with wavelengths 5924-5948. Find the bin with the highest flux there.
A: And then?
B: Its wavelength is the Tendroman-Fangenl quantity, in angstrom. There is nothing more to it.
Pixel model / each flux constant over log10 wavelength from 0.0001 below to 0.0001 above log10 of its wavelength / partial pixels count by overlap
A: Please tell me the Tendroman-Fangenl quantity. 5944.25 angstrom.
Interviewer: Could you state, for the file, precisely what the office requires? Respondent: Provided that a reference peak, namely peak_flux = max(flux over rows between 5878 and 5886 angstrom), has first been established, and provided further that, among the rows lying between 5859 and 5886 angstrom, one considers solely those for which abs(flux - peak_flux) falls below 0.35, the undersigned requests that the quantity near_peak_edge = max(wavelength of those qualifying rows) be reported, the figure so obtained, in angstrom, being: 5884.33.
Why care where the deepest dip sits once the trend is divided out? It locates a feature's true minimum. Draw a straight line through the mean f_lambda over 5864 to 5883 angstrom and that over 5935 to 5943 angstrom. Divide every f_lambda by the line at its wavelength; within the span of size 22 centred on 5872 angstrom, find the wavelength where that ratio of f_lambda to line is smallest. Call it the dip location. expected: 5862.69 angstrom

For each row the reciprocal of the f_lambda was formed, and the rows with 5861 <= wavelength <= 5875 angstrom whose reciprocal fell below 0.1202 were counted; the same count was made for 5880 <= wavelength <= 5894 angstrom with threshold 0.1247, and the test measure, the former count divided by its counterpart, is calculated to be 0.40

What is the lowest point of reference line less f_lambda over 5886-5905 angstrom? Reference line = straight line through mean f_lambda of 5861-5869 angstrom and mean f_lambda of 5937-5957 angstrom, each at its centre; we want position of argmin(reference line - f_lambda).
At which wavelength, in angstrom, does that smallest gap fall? 5903.33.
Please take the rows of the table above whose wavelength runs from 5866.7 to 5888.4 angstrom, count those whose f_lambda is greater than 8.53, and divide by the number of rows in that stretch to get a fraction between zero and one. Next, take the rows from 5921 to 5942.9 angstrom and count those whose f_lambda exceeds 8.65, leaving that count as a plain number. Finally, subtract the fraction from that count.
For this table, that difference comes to -1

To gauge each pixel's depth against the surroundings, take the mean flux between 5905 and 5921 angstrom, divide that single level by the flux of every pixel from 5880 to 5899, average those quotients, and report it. 1.12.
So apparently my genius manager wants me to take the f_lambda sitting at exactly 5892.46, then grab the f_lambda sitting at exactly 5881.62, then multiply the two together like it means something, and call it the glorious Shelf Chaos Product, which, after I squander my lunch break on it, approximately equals 70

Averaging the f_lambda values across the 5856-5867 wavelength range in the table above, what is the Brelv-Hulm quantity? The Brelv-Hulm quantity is 8.0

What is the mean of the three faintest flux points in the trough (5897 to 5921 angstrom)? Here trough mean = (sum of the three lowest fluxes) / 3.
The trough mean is 8.14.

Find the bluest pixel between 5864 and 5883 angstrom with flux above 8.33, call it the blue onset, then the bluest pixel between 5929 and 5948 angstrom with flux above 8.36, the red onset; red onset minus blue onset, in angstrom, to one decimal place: 68.0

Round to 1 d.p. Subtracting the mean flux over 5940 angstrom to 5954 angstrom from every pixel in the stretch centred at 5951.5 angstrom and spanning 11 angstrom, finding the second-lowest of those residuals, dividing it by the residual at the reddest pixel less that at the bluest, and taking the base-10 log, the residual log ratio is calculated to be -0.2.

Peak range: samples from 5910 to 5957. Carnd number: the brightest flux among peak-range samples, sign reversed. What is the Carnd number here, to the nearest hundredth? -9.62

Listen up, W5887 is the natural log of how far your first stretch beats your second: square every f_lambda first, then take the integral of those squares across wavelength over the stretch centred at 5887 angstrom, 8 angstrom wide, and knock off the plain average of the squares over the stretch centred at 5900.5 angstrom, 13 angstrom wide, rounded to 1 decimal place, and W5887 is 6.2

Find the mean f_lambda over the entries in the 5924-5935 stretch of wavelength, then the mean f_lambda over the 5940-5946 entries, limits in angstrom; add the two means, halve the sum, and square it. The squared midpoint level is 67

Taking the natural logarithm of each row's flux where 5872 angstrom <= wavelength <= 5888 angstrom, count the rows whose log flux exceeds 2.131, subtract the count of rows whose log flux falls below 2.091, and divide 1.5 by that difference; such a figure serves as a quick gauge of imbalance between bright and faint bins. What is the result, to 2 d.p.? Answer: 0.25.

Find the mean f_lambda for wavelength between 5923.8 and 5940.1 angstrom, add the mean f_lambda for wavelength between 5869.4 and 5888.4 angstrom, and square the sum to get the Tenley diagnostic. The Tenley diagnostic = 272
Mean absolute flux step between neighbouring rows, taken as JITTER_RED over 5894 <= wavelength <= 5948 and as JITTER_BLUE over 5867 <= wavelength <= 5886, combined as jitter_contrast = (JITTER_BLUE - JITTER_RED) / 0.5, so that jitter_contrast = -0.4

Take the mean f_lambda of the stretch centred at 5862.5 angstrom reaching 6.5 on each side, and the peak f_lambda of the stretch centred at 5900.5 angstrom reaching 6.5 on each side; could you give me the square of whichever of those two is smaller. 65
